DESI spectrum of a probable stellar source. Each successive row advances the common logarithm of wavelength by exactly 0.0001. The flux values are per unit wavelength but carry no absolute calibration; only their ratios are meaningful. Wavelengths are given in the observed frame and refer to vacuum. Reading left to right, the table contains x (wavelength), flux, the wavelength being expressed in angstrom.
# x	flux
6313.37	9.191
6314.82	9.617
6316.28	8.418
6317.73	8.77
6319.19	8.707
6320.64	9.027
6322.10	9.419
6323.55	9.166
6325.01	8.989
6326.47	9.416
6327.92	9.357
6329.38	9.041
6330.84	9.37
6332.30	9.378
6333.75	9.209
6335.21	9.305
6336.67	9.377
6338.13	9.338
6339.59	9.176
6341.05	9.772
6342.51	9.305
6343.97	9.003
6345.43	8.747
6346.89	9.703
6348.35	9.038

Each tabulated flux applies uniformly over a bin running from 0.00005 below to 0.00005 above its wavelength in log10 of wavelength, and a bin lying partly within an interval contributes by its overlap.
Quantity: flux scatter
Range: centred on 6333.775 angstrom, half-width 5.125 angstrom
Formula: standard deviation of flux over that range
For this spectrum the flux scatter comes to 0.12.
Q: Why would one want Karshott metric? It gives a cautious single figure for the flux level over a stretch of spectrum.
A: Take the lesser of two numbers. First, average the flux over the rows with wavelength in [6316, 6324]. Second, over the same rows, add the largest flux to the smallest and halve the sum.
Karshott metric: 8.92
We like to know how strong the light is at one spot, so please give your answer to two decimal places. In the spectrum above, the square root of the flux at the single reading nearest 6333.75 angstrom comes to 3.03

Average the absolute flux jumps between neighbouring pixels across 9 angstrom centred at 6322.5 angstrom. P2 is 0.31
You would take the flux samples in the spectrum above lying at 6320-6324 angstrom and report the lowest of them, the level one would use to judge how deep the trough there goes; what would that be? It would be 9.027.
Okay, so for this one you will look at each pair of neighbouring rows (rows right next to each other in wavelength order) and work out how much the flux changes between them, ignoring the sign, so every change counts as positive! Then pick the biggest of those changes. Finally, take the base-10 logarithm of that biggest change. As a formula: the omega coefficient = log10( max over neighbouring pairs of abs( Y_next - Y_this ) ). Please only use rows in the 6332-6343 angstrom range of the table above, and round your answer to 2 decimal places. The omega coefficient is -0.22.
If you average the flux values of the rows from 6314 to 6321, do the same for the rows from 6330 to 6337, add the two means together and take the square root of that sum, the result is 4.270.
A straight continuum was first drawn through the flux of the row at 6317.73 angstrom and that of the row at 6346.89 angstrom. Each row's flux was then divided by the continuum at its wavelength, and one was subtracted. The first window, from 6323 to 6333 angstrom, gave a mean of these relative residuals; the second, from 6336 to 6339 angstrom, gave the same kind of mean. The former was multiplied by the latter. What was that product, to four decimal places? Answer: -0.0001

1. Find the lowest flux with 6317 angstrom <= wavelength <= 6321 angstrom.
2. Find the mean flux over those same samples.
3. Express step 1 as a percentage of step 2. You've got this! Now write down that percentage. 98.6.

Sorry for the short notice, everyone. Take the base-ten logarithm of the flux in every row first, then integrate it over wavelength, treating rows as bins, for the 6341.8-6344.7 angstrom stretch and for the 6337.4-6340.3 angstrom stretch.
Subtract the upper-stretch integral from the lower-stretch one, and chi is 0.01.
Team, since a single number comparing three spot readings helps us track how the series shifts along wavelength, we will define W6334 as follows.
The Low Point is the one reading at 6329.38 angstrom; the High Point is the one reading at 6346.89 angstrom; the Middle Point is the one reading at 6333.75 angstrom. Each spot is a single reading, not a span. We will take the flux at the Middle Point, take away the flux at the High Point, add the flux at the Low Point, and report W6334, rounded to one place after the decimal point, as 8.5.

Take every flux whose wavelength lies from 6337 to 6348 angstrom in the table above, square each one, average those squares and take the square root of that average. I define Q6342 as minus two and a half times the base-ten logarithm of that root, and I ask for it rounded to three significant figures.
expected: -2.42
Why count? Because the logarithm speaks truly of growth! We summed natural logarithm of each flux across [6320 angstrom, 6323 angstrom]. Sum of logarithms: 4.4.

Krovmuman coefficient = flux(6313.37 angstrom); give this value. 9.191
